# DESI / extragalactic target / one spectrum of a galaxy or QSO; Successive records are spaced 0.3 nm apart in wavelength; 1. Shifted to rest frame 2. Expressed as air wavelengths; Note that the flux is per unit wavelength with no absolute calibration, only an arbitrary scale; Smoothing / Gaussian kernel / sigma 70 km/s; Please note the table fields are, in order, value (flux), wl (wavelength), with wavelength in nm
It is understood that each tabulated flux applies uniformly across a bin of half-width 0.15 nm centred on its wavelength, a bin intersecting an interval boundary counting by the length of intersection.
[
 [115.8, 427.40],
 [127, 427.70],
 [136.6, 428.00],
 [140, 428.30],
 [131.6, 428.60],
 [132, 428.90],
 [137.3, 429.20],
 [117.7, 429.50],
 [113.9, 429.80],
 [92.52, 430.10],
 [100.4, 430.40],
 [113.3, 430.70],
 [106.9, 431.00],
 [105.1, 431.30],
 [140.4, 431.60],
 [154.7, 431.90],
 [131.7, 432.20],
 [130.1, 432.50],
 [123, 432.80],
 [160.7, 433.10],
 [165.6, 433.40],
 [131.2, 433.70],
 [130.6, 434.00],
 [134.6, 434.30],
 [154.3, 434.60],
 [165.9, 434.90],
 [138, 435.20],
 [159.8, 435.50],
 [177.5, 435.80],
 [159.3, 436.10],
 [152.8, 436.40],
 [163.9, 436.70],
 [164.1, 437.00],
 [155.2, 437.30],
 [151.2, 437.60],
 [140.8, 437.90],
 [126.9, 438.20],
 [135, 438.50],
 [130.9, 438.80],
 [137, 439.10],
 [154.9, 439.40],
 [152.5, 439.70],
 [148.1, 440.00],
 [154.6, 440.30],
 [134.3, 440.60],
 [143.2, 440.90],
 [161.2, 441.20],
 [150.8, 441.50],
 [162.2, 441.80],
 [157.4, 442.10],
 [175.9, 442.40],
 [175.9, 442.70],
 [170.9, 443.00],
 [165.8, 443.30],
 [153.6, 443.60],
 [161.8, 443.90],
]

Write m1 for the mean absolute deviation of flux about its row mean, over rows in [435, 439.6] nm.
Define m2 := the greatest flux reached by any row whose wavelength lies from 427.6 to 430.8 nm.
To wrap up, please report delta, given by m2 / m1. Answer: 11.6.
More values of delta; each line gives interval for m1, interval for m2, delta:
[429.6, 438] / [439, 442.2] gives 8.5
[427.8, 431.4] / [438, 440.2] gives 11.2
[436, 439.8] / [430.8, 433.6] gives 15.5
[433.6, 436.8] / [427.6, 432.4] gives 11.8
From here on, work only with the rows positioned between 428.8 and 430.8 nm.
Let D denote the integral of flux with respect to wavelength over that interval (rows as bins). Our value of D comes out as 230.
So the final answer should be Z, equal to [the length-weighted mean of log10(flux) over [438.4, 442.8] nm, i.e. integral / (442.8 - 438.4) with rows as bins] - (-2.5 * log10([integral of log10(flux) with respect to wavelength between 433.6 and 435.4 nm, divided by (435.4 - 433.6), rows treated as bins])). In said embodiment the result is 3.01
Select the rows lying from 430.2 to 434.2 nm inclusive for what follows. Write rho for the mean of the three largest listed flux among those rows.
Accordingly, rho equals 160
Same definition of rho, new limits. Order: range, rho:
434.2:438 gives 169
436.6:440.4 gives 161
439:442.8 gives 171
